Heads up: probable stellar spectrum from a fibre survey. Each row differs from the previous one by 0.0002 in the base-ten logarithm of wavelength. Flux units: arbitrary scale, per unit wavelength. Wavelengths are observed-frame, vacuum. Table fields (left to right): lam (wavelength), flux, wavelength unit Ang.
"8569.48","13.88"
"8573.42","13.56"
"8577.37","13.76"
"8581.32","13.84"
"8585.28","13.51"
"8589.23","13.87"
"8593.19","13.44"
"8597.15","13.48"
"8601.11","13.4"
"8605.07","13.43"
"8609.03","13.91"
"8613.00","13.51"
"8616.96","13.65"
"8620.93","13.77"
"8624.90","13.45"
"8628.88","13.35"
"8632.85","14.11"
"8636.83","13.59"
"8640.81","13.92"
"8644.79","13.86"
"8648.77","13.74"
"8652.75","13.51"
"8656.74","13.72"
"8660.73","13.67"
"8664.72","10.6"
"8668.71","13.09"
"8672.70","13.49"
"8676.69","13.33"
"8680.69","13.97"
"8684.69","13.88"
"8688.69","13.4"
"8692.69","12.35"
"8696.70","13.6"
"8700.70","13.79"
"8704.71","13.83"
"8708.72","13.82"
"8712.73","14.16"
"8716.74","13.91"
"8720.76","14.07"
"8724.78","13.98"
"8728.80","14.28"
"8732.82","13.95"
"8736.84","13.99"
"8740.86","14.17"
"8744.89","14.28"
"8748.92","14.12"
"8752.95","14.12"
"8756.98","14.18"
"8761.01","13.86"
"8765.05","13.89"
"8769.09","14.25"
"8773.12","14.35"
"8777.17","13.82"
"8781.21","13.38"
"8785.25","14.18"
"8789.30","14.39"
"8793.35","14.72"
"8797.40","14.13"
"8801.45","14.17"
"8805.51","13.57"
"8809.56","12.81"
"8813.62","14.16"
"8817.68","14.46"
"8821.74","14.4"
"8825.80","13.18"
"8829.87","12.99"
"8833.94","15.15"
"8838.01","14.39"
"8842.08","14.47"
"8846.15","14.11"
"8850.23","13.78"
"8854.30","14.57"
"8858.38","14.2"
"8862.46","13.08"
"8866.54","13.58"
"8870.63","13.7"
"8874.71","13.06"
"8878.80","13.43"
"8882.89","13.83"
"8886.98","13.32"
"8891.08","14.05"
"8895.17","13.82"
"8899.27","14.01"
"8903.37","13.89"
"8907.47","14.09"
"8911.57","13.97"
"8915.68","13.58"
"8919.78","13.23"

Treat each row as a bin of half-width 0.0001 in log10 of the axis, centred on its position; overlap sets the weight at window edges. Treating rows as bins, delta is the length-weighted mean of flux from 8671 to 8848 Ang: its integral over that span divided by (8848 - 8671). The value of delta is 13.94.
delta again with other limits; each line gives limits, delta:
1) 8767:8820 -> 14.03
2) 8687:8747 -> 13.84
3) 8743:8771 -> 14.10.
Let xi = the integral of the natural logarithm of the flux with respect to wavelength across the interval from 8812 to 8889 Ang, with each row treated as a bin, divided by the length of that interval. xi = 2.63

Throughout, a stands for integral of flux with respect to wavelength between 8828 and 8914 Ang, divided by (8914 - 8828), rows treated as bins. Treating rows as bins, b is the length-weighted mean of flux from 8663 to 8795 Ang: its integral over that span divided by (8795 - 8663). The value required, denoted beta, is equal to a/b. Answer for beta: 1.01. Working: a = 13.9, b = 13.8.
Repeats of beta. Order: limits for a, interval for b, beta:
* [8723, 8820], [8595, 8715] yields 1.04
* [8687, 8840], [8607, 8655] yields 1.02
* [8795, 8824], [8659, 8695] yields 1.07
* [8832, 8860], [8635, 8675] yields 1.08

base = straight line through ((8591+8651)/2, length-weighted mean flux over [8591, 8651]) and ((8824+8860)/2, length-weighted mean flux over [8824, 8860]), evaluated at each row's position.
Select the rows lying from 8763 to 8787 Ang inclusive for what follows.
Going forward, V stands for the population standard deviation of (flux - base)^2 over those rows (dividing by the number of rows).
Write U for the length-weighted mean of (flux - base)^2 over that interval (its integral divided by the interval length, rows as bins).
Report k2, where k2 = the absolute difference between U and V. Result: 0.01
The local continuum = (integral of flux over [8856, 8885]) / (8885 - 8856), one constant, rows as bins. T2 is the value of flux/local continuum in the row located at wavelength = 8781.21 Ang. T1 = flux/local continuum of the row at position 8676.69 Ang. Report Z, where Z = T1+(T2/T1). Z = 1.99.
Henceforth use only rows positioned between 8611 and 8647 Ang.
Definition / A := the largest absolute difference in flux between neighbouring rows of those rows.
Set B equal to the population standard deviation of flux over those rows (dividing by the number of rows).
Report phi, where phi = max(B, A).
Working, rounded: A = 0.76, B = 0.23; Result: 0.8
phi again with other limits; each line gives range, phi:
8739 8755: 0.2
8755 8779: 0.5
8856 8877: 1.1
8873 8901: 0.7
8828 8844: 2.2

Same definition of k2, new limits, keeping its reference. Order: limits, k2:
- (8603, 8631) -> 0.01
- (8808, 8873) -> 0.05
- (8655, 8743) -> 1.45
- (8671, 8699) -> 0.33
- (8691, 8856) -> 0.21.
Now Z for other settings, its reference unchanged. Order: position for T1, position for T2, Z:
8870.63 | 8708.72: 2.02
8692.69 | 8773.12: 2.07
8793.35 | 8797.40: 2.04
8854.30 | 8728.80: 2.05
